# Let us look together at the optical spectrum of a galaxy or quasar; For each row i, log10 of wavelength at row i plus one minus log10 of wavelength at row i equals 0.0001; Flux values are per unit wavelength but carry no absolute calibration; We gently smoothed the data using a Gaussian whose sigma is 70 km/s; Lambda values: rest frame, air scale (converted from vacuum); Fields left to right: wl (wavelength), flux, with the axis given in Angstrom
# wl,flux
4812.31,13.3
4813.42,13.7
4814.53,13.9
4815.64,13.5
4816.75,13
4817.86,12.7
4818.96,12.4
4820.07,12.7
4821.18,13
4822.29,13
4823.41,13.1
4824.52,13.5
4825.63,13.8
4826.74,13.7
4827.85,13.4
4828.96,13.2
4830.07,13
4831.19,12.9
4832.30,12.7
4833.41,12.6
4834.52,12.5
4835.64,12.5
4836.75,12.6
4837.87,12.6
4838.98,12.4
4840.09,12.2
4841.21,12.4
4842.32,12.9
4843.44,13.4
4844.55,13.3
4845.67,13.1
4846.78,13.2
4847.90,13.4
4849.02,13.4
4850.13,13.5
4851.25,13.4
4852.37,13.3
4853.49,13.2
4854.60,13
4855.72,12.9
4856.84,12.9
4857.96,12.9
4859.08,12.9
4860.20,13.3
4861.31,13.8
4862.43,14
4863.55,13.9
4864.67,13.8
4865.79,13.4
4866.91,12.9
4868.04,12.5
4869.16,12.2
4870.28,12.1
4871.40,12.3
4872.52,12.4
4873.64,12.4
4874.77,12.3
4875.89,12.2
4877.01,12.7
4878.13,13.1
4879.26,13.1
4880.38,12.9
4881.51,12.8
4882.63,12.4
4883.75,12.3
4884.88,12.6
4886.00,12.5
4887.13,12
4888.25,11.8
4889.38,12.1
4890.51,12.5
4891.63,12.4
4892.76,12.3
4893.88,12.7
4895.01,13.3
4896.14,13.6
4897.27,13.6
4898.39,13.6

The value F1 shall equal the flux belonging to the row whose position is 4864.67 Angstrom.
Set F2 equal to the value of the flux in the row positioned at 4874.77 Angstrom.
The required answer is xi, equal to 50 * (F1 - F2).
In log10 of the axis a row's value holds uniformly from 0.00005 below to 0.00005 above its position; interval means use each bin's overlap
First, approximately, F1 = 13.8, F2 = 12.3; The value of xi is 75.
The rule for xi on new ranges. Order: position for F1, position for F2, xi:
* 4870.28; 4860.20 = -60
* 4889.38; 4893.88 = -30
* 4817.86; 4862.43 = -65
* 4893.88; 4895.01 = -30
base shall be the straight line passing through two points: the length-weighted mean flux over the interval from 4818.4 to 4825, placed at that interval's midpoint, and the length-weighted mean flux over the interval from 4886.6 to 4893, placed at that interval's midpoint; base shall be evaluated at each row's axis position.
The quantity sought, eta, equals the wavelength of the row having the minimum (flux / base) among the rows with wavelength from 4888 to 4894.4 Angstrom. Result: 4888.25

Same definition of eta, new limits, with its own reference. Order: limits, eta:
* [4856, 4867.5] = 4856.84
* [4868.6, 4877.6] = 4870.28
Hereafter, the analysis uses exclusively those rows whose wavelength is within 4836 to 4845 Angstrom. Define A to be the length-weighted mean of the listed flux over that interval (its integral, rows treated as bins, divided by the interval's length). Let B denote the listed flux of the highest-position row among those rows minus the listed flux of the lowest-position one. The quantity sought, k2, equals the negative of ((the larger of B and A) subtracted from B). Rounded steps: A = 12.7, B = 0.7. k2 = 12.0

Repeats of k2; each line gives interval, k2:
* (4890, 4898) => 11.8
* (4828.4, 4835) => 13.5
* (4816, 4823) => 12.8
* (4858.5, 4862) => 12.5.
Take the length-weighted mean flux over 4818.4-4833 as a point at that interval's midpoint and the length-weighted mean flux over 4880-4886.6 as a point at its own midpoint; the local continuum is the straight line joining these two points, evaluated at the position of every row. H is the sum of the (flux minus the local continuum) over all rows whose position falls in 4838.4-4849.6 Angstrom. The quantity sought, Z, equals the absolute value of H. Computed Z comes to 0.3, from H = 0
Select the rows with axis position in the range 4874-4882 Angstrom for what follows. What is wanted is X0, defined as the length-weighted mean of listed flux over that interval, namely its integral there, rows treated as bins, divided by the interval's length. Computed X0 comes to 12.7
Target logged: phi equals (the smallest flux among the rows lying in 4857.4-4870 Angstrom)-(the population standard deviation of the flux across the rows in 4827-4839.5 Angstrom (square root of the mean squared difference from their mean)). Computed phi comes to 11.9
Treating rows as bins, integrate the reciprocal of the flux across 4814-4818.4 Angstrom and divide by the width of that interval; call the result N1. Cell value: 0.0754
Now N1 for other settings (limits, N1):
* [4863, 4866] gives 0.0728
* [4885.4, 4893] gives 0.0818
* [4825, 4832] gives 0.0752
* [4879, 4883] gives 0.0782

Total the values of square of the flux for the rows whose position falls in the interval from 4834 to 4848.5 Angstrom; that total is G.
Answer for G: 2135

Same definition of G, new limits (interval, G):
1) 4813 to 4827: 2278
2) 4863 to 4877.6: 2101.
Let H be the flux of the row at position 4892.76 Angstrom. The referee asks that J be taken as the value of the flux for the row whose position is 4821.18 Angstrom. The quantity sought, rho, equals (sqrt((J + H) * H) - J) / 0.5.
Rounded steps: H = 12.3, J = 13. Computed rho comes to 9.3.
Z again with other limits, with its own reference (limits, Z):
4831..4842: 4.7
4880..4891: 1.6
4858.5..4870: 5.2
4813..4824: 0.8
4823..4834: 1.1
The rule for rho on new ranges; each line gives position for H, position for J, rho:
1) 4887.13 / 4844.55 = 8.2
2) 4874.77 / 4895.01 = 8.9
